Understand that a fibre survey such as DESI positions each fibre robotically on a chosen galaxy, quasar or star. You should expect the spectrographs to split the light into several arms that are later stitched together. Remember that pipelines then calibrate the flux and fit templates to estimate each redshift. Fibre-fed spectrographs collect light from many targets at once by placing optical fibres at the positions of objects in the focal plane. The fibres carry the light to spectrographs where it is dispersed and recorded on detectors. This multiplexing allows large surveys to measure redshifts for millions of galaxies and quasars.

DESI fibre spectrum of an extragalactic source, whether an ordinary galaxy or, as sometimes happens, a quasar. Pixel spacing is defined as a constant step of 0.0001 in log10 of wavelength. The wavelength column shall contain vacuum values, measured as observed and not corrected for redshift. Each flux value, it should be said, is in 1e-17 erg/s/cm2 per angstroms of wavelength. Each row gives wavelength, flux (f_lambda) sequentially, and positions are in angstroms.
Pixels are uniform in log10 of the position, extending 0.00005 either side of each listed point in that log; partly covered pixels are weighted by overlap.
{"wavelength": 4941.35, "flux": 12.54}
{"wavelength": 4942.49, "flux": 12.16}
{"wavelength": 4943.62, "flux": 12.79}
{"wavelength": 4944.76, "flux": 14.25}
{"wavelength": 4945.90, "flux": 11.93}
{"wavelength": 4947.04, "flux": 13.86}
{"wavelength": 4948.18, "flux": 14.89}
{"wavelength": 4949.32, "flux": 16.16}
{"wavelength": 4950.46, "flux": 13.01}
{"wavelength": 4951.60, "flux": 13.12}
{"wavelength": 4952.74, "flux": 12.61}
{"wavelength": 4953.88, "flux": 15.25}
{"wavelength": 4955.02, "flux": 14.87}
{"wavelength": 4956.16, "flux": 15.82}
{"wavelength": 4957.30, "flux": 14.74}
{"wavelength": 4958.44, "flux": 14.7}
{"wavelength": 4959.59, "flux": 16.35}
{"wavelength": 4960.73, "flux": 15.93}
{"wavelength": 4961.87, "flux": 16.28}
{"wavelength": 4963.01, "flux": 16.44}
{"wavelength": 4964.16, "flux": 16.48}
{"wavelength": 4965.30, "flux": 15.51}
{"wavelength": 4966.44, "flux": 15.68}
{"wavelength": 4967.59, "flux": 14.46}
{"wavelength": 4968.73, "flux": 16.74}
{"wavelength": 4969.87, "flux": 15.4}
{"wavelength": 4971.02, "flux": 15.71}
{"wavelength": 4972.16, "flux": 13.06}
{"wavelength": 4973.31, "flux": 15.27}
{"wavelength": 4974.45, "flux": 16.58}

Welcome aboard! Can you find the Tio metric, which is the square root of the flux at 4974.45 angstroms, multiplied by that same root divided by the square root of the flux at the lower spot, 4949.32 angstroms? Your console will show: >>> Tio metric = 4.12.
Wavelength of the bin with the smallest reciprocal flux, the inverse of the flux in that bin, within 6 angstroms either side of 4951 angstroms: 4949.32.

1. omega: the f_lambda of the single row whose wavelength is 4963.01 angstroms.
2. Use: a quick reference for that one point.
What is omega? 16.44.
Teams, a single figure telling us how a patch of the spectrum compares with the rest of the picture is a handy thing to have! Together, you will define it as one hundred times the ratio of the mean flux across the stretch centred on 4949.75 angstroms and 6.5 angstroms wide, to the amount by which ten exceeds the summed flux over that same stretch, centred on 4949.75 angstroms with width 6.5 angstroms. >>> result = -19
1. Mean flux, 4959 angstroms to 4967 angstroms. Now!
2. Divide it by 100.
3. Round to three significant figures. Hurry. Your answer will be 0.161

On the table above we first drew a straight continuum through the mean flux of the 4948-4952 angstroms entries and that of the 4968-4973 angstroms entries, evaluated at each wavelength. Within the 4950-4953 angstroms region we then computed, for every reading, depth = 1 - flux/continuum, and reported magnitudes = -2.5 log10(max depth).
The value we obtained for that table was 2.3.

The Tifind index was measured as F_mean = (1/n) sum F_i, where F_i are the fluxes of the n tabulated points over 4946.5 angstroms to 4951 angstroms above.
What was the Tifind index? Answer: 14.5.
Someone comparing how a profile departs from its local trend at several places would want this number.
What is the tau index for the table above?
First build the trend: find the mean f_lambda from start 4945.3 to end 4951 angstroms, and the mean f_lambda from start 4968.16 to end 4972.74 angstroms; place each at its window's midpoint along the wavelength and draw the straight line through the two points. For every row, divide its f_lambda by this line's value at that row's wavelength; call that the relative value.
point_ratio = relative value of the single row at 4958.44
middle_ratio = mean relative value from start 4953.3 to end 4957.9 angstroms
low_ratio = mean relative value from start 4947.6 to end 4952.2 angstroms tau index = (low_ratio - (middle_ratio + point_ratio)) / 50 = -0.0210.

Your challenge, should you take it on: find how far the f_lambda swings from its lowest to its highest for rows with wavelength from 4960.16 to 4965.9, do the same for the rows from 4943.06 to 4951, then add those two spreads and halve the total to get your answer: 2.6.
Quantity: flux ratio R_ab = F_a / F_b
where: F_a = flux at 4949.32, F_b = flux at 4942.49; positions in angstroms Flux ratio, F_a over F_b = 1.33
